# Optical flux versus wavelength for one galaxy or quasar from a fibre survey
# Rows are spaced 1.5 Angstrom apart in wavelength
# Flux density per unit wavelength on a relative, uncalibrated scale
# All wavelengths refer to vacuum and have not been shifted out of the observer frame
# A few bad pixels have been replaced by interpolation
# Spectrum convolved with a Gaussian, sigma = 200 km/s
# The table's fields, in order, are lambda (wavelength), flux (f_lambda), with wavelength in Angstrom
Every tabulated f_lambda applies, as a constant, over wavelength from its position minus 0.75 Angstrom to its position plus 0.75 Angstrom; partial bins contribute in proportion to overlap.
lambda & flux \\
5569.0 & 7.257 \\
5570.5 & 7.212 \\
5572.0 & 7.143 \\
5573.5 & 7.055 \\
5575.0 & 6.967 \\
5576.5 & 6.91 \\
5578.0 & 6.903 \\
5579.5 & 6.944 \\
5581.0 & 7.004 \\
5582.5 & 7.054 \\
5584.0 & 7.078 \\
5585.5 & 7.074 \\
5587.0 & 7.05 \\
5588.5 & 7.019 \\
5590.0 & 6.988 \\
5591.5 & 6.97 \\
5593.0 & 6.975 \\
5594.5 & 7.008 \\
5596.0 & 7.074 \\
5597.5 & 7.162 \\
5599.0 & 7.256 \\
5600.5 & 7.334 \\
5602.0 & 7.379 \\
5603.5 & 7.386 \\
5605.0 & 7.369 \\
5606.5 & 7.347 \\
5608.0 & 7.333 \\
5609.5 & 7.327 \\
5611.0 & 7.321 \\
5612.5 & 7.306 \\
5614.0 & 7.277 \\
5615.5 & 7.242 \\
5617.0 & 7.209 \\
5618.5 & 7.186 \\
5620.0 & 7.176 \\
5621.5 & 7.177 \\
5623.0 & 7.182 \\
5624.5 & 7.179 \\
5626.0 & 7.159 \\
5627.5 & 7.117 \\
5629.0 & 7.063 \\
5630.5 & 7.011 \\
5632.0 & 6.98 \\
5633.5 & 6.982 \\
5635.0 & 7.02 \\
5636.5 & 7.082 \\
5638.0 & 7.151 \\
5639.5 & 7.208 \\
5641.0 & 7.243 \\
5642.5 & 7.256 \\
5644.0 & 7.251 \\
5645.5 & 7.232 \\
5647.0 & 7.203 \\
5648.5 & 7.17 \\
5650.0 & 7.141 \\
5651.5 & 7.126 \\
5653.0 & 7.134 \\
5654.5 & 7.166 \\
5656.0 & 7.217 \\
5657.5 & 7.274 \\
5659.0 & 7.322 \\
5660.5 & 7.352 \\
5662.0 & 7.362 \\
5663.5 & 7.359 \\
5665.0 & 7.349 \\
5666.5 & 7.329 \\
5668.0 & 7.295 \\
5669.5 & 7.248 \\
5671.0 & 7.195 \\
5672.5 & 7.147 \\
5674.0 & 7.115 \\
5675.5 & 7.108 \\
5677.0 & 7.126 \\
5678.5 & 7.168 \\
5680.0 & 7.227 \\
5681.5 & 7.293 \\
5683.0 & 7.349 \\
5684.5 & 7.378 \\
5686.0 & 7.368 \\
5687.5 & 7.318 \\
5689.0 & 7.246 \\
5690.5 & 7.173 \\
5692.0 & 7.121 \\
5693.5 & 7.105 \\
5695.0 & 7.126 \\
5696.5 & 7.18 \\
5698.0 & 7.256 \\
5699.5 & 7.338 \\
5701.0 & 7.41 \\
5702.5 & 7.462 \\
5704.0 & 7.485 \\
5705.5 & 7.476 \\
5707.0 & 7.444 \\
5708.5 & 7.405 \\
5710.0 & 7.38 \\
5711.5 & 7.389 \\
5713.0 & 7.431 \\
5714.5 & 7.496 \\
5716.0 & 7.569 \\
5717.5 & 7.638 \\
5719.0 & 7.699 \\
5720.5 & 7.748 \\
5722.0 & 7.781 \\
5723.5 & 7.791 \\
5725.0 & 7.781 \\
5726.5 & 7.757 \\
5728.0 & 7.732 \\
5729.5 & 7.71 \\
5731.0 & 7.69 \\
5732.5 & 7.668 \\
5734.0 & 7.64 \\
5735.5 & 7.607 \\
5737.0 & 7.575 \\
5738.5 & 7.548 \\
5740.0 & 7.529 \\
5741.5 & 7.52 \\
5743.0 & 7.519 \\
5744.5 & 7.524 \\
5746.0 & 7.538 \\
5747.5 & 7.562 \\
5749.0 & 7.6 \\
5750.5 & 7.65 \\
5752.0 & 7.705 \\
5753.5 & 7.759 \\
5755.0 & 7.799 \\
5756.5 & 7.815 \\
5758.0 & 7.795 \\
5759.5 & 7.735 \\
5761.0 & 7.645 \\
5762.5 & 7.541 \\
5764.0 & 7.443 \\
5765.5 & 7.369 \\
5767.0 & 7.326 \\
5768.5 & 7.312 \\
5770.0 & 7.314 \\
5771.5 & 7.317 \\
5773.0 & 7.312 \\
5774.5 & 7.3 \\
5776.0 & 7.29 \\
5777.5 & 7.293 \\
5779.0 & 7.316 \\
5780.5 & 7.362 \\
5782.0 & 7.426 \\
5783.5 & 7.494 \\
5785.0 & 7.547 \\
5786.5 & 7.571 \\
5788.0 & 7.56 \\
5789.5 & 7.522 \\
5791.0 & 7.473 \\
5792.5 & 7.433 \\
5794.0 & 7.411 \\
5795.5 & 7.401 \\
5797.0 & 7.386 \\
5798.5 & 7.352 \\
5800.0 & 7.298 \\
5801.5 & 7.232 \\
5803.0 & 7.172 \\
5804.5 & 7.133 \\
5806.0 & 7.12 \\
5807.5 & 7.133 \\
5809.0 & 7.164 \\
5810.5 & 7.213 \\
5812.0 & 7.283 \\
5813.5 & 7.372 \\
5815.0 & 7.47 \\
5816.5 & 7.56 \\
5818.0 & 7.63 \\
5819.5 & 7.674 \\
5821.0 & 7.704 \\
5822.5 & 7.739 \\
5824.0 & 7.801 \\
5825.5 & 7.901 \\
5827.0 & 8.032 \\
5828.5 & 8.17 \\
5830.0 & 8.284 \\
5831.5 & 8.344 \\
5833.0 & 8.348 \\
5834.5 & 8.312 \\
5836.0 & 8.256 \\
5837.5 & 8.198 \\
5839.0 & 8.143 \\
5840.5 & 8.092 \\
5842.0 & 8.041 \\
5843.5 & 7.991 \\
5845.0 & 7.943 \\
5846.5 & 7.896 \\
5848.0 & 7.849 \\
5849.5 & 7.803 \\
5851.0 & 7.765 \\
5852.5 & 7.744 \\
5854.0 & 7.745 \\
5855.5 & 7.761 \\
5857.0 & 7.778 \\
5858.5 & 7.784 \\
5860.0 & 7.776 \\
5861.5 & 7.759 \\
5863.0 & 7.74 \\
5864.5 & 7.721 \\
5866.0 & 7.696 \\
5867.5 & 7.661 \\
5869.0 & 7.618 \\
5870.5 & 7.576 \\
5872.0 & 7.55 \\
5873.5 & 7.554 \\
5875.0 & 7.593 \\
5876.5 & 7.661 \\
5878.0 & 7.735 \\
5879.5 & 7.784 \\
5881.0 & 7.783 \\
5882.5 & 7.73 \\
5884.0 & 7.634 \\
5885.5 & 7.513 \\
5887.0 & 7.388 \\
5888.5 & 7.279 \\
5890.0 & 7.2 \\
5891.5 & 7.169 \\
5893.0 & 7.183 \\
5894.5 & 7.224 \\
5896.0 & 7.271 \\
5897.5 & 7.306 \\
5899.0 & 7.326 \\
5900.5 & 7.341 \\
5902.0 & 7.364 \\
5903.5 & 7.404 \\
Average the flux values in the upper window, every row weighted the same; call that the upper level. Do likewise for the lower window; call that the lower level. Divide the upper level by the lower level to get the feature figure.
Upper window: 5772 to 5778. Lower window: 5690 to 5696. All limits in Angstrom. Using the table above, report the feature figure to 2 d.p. 1.02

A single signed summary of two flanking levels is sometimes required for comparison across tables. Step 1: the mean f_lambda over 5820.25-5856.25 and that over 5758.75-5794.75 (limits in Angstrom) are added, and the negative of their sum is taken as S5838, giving -15.4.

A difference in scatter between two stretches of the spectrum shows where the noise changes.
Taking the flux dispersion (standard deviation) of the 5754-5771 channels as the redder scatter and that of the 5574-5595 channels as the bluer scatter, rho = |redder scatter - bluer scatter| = 0.15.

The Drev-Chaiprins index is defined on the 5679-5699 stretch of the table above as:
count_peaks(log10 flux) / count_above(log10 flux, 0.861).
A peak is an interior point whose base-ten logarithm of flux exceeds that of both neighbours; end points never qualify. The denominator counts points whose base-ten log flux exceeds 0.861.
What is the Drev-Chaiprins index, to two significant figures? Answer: 0.20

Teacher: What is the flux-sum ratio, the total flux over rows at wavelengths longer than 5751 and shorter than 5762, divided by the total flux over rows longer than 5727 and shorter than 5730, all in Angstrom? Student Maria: 3.5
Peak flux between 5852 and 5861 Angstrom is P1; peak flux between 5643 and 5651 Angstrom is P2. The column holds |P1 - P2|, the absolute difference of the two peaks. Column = 0.5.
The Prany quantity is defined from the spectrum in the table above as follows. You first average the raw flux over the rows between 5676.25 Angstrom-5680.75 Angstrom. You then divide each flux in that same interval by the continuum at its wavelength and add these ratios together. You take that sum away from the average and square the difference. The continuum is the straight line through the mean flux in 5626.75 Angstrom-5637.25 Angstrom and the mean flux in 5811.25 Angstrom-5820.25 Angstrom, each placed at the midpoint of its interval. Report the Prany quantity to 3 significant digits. 17.3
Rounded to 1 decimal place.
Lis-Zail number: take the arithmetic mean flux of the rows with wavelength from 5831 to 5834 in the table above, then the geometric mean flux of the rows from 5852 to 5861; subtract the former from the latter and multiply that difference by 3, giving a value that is -1.7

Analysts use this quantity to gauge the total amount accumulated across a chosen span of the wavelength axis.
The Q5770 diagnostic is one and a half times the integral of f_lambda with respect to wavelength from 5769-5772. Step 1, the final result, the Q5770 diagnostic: 33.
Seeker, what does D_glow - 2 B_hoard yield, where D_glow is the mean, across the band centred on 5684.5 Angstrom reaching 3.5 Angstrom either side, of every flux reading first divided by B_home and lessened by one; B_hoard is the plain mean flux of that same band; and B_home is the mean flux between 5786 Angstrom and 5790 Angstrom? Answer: -14.7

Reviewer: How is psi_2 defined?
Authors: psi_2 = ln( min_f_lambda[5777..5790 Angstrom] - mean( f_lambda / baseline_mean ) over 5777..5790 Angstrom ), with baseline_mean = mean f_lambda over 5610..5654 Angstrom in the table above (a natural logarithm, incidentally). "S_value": 1.83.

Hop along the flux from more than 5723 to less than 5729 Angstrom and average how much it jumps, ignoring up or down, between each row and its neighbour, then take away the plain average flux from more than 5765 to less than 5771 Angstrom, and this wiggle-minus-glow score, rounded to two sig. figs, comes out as -7.3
